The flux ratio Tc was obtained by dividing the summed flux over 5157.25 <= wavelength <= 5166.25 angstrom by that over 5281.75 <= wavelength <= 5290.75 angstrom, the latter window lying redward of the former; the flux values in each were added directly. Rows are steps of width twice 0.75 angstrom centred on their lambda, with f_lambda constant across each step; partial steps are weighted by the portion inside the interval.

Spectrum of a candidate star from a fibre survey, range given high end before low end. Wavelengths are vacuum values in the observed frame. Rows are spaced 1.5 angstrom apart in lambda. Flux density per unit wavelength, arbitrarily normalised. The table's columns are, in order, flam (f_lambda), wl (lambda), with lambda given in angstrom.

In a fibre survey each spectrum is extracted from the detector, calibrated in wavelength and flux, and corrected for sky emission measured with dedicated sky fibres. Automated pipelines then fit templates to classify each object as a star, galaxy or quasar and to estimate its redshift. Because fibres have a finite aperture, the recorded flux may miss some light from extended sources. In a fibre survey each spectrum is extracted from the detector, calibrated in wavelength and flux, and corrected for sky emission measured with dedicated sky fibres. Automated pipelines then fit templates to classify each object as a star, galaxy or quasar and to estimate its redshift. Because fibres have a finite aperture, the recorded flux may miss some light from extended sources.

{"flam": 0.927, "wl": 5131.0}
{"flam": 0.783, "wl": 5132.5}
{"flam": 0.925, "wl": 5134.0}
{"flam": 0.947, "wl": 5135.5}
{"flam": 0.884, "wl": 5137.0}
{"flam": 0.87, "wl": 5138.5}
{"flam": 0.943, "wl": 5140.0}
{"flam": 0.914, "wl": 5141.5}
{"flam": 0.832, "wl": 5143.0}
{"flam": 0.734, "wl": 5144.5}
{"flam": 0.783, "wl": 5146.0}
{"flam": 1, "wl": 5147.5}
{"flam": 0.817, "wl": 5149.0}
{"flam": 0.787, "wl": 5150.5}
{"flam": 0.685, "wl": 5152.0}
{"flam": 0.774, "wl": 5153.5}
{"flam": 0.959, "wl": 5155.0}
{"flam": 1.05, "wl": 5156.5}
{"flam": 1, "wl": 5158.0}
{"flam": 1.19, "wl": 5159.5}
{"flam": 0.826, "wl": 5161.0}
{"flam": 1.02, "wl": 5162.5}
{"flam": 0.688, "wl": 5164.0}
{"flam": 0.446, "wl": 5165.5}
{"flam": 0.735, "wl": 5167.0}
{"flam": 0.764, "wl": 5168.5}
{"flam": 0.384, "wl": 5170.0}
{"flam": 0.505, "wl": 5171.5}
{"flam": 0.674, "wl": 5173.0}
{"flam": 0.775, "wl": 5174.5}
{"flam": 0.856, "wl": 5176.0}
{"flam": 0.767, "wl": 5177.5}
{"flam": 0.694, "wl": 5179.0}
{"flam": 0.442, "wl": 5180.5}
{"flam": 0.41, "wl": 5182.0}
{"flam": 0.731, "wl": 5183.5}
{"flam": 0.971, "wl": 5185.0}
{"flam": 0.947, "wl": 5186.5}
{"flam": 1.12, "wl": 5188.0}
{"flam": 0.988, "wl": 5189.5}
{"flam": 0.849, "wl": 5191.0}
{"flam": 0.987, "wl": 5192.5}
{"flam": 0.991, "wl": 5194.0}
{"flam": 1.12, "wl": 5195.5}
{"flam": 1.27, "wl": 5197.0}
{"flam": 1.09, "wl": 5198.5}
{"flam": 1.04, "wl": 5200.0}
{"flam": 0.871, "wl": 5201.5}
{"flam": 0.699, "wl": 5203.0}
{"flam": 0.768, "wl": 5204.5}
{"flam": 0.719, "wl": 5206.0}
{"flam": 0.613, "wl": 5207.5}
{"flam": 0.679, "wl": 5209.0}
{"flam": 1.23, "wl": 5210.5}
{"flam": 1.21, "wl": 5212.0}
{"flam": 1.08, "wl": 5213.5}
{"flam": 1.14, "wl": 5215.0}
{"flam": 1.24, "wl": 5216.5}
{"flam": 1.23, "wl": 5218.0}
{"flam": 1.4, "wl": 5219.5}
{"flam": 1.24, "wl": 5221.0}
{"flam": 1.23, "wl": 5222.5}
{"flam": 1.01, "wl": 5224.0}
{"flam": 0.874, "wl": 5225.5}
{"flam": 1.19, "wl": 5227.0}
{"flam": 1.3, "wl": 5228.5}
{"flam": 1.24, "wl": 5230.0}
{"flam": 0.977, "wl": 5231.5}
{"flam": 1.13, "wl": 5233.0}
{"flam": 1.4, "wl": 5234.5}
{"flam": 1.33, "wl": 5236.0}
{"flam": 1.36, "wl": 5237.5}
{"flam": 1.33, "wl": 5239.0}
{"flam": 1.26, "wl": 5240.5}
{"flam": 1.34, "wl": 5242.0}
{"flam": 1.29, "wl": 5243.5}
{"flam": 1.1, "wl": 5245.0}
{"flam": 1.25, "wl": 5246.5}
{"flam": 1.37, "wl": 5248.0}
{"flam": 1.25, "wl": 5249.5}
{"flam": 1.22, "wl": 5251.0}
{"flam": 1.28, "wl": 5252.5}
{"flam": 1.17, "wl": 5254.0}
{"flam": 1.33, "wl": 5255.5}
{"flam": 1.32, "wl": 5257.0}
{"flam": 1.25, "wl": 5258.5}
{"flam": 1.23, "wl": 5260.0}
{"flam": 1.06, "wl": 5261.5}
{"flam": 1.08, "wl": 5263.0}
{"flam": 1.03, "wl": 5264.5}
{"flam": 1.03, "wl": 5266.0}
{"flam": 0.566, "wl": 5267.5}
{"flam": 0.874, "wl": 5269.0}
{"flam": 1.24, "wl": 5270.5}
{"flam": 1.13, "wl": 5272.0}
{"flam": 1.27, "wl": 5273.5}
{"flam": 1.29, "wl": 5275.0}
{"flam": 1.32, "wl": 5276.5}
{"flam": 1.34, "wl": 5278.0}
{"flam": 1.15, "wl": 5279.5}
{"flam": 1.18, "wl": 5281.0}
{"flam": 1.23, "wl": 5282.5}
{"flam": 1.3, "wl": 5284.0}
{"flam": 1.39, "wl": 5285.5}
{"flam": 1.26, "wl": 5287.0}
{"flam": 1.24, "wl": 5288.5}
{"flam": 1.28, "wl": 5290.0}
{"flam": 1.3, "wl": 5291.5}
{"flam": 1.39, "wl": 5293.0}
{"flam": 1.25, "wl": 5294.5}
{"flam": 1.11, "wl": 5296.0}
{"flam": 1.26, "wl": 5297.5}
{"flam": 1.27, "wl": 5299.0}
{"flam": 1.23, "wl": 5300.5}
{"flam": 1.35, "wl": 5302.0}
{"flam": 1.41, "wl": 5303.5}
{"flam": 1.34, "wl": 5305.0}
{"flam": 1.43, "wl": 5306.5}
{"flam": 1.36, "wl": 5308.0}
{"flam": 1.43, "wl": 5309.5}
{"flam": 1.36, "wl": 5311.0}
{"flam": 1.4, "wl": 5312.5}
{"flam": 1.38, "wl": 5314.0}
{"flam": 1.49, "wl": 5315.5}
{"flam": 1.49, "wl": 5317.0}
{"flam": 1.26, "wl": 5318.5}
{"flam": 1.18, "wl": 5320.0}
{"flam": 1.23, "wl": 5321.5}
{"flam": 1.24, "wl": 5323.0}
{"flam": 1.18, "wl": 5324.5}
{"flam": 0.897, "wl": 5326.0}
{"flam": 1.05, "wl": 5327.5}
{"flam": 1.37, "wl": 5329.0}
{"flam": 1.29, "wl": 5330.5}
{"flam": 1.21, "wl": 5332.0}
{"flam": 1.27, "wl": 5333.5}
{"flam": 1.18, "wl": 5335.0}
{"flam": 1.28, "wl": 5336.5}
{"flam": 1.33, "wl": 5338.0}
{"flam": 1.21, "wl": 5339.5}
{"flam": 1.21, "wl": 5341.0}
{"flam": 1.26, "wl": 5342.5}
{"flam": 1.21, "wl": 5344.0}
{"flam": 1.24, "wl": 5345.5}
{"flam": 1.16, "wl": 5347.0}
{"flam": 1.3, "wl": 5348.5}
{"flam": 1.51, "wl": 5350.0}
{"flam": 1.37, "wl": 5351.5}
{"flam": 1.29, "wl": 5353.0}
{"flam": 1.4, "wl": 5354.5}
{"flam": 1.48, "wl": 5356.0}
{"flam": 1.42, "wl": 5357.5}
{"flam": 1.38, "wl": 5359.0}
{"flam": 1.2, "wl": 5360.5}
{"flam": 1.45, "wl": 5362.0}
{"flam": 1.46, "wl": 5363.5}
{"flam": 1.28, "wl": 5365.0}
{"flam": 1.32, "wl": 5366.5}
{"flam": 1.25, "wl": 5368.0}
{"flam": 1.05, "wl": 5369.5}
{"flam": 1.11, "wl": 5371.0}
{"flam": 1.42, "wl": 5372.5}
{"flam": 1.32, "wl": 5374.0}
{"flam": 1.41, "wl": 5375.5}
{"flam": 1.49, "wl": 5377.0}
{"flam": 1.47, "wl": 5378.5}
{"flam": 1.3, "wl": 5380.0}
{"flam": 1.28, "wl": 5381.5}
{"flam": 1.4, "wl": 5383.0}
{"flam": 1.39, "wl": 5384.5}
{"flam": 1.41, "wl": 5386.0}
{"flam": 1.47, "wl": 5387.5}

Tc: 0.671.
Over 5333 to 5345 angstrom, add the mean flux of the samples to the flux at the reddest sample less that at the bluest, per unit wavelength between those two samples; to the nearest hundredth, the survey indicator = 1.24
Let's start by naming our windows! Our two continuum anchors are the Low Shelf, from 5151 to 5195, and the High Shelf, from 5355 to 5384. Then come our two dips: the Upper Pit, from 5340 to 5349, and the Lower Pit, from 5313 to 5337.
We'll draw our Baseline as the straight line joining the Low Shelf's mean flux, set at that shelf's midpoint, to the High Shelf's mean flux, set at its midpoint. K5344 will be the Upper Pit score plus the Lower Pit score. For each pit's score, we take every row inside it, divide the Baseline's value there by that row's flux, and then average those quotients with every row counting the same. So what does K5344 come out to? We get 2.03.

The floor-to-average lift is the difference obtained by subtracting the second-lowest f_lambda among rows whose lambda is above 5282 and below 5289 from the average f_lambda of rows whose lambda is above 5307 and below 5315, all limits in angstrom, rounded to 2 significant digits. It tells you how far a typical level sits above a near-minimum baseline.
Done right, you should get 0.15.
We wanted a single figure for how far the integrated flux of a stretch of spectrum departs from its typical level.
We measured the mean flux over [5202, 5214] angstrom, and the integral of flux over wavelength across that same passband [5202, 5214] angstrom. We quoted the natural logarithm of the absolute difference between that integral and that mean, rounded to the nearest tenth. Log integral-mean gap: 2.3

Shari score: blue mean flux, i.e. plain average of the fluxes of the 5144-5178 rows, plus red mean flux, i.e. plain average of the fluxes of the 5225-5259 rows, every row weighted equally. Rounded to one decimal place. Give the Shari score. 2.0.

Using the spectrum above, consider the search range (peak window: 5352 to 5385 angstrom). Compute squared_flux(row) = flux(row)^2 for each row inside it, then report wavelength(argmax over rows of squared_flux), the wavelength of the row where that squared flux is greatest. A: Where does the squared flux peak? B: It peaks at 5377.0 angstrom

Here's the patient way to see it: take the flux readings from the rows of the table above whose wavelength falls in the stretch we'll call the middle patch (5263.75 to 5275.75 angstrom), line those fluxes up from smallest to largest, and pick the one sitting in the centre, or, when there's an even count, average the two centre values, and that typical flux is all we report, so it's 1.08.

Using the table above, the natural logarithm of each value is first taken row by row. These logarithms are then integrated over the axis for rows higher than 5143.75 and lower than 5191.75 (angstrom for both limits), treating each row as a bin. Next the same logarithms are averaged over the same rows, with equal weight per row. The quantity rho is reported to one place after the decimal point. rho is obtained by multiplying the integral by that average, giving 3.5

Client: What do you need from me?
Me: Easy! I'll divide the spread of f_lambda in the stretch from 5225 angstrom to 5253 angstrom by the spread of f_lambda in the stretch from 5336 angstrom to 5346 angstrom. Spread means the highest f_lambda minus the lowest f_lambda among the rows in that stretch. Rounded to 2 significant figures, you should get 4.4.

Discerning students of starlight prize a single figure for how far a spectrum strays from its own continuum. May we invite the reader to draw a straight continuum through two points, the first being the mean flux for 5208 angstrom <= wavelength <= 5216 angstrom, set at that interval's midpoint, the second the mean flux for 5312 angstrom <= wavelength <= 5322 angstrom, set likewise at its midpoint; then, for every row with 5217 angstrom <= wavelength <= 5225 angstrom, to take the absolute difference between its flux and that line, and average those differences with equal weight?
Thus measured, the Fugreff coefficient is 0.17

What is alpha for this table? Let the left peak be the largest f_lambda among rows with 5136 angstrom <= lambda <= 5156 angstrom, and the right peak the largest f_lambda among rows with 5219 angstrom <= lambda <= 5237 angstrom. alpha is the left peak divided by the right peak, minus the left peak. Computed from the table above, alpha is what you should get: -0.29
